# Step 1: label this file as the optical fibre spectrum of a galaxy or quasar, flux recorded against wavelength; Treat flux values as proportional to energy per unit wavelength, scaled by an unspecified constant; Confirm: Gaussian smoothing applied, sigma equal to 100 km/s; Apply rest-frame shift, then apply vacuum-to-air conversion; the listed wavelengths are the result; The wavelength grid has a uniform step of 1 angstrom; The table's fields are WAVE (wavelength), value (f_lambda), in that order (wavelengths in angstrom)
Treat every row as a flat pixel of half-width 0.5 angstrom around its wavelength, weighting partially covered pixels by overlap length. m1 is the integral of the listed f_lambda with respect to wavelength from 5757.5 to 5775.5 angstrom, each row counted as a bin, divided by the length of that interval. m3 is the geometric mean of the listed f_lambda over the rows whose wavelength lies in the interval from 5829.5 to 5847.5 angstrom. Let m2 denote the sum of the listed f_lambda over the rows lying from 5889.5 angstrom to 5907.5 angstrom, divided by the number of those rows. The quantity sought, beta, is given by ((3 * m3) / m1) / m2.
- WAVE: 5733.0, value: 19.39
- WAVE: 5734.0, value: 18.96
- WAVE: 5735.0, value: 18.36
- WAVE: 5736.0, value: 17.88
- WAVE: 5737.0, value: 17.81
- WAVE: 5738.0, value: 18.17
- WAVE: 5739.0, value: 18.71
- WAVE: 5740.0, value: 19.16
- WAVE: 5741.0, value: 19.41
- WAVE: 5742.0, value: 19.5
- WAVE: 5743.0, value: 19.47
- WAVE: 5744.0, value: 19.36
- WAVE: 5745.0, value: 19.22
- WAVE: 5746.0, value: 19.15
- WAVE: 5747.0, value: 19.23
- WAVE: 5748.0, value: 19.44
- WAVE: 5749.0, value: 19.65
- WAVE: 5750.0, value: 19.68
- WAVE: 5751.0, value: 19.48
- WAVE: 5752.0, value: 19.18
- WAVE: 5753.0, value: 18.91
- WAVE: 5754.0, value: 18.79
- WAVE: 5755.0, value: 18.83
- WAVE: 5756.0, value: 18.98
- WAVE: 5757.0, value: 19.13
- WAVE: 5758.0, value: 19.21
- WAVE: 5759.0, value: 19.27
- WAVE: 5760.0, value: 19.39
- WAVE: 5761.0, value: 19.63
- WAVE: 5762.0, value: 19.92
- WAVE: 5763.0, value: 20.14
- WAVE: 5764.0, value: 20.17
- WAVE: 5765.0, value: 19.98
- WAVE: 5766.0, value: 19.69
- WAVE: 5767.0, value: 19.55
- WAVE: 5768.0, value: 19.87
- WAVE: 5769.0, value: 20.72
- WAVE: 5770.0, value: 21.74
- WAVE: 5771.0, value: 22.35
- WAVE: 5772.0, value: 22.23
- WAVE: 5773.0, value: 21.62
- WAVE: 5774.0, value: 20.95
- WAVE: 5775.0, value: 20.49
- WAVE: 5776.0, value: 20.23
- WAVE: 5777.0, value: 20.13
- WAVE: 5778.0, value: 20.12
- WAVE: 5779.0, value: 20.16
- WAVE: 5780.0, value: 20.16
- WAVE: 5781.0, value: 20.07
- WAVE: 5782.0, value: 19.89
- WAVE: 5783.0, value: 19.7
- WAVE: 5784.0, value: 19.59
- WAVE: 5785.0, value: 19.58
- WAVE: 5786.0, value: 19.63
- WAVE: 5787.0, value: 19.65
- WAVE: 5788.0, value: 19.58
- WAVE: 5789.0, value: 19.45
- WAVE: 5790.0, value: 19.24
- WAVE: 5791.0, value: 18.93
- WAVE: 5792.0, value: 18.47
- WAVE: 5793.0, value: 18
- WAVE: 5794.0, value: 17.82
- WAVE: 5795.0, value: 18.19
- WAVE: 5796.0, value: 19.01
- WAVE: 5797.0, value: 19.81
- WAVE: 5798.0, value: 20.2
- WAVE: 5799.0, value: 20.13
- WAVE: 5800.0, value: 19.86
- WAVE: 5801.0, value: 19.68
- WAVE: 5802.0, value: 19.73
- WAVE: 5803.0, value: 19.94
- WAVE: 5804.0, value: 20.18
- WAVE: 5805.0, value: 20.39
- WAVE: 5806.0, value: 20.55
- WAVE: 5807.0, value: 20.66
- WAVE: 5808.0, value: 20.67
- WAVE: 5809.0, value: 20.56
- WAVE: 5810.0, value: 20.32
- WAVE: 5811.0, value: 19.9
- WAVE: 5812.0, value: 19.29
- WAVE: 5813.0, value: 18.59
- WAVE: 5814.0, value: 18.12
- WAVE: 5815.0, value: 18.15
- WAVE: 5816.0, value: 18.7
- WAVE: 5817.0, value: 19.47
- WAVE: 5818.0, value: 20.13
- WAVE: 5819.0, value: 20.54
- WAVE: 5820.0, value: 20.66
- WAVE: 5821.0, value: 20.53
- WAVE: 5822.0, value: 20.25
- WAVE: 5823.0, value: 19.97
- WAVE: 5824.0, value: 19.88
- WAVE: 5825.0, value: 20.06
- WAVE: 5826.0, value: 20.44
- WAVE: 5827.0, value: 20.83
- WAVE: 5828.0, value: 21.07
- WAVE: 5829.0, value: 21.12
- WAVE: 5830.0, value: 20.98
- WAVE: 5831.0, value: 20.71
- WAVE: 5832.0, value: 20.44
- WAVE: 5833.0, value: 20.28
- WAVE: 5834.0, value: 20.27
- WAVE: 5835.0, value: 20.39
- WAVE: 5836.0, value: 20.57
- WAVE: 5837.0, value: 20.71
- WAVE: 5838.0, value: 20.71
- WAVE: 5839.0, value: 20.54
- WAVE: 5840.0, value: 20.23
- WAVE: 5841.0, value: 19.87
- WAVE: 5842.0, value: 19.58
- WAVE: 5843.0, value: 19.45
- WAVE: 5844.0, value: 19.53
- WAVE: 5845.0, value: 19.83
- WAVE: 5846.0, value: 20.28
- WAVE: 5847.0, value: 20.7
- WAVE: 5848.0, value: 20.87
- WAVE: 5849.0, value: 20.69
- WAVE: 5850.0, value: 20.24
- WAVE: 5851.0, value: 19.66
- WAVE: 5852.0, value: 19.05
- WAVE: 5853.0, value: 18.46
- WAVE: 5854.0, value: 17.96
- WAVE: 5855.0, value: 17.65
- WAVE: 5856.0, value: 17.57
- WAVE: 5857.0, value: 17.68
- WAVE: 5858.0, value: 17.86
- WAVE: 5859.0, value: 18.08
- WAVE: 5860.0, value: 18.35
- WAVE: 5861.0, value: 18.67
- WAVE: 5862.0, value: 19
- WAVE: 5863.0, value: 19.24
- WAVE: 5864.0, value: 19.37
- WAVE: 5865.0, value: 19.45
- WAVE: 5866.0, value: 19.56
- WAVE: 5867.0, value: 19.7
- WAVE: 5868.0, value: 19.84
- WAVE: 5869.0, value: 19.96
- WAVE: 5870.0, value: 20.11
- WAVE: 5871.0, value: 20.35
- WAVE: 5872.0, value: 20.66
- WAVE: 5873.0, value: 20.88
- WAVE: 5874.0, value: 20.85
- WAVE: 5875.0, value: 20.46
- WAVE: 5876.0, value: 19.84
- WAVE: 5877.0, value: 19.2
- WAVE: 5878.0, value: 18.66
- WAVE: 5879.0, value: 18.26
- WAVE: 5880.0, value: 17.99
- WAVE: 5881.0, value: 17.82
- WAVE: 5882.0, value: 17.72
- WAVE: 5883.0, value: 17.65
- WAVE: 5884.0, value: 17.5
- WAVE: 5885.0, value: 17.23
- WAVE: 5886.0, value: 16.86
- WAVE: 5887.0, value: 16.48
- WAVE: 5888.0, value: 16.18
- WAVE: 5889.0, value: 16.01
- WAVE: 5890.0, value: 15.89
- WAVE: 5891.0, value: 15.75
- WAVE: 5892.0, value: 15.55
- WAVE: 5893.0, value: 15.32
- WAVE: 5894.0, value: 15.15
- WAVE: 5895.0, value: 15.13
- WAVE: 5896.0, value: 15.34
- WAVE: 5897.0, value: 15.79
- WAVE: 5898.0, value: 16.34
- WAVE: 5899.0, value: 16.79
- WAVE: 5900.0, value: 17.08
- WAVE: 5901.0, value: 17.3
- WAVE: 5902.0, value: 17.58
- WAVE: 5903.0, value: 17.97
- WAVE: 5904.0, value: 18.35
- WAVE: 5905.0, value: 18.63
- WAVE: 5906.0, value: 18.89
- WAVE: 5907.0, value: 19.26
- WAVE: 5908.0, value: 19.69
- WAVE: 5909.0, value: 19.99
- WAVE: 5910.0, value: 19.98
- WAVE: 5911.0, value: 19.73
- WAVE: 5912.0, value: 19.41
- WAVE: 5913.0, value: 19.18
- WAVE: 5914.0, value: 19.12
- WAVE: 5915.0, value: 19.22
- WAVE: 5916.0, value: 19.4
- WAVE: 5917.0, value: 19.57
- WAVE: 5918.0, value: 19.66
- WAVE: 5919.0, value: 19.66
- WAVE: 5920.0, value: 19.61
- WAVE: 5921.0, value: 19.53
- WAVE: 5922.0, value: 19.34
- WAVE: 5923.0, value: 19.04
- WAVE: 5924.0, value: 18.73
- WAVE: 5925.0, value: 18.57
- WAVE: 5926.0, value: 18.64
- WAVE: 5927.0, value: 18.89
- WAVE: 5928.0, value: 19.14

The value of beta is 0.178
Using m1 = 20.4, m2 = 16.8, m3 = 20.3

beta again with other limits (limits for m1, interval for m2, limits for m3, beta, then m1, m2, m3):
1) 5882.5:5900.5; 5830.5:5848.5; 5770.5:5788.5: 0.185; 16.2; 20.3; 20.3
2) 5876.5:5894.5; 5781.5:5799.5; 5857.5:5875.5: 0.180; 17.0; 19.3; 19.6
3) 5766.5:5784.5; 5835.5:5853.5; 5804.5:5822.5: 0.145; 20.5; 20.1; 19.8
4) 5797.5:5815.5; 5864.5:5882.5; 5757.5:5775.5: 0.158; 19.8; 19.5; 20.4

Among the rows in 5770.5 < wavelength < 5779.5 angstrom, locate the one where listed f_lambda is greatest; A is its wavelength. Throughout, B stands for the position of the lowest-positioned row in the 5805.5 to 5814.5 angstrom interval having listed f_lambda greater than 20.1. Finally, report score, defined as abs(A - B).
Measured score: 35 angstrom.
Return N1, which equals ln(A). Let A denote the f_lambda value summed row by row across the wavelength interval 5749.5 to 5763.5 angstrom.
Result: 5.60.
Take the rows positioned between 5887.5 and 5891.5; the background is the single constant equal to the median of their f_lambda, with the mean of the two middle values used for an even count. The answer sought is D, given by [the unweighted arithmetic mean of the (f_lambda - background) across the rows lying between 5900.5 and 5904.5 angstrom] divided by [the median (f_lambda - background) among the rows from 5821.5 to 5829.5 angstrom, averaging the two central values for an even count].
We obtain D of 0.42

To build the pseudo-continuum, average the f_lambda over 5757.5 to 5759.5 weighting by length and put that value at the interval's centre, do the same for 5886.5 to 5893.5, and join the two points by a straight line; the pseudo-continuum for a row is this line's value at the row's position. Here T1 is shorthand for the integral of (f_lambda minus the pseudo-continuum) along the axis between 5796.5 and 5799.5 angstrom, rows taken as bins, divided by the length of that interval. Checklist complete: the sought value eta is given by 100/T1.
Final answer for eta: 55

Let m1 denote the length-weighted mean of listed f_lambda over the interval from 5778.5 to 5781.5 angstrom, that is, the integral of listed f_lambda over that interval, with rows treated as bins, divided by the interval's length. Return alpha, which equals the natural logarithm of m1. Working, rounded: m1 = 20.1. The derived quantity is 3.00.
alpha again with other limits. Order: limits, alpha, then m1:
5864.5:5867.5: 2.97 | 19.6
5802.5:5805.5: 3.00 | 20.2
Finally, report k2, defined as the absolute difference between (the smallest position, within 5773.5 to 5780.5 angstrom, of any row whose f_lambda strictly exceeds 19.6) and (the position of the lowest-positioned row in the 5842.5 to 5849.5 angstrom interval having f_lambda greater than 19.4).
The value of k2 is 69 angstrom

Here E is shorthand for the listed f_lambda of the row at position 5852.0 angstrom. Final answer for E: 19.05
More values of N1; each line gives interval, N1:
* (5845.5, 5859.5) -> 5.59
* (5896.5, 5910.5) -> 5.54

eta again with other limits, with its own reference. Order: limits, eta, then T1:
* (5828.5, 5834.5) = 31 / 3.3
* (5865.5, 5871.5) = 29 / 3.5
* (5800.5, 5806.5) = 50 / 2.0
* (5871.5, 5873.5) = 23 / 4.4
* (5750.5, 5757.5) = -320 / -0.3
